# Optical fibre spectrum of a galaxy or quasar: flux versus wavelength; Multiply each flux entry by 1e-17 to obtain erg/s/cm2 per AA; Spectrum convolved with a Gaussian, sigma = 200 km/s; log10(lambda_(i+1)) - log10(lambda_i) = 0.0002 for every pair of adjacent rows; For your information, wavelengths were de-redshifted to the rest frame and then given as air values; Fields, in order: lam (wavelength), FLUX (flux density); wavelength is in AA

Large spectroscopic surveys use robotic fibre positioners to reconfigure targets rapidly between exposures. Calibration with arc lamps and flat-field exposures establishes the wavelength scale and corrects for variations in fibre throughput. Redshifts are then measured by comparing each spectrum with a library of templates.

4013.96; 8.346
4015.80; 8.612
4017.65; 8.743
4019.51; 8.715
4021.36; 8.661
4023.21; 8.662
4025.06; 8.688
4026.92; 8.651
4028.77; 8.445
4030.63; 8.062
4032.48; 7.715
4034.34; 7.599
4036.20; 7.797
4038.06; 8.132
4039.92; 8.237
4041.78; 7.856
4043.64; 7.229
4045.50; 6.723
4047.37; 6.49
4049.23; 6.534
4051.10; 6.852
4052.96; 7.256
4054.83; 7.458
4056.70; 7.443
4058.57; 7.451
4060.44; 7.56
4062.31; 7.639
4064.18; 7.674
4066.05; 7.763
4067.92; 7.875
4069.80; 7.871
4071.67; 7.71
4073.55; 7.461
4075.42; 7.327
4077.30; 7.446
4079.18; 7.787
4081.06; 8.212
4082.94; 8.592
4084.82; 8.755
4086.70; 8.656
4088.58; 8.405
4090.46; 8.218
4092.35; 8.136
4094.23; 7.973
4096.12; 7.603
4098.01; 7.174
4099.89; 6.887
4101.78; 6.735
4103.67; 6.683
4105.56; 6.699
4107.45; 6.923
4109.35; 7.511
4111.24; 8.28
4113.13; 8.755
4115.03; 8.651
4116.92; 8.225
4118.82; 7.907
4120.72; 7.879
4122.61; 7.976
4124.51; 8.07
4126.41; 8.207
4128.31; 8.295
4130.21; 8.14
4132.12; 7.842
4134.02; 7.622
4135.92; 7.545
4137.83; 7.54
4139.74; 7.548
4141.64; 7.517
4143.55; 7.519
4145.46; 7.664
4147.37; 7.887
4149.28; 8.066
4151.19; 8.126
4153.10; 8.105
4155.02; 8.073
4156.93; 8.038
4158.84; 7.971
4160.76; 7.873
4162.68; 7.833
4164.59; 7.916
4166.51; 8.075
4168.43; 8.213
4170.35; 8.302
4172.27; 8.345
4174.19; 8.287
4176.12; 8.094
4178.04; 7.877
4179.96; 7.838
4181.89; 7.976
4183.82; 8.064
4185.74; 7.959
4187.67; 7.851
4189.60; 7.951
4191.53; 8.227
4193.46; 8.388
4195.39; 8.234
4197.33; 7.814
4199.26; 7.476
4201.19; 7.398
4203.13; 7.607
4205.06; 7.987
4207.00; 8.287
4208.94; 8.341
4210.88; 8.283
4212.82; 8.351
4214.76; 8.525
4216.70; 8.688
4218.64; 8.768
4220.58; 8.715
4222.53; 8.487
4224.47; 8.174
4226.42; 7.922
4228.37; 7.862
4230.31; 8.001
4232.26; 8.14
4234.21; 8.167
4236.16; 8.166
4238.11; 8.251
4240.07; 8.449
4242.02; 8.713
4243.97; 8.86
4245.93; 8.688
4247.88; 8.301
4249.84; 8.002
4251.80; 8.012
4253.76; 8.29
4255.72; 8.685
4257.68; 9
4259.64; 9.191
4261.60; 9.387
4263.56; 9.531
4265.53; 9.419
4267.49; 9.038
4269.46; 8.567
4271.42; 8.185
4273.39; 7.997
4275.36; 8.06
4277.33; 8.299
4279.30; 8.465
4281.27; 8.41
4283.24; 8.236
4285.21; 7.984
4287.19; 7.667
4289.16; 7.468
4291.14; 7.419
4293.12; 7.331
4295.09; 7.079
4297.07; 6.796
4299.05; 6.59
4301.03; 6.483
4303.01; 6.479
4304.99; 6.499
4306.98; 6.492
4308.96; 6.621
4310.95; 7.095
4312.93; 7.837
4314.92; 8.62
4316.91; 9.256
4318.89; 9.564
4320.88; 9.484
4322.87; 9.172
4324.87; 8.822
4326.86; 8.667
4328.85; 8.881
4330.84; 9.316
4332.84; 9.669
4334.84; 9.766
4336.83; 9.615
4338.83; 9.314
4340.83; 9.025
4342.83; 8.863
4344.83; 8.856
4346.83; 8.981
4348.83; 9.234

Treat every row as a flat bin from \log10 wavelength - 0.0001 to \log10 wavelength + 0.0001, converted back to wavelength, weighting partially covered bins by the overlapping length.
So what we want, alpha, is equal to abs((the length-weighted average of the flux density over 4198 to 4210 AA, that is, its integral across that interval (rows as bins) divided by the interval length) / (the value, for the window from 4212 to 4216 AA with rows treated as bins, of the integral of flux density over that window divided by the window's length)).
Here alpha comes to 0.93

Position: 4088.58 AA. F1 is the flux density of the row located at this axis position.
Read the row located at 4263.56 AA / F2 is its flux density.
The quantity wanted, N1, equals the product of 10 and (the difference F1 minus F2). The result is -11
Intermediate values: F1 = 8.405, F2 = 9.531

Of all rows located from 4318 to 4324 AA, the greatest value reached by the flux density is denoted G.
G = 9.564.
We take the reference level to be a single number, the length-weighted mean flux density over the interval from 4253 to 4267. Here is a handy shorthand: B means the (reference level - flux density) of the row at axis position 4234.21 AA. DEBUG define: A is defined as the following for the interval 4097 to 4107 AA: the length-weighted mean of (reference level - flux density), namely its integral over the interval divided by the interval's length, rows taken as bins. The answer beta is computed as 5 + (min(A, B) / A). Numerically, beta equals 5.41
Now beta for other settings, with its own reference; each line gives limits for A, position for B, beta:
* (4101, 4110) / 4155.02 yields 5.46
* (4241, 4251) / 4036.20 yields 6.00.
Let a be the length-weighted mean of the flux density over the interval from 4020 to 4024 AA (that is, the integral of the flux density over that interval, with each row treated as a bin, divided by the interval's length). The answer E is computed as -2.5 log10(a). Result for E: -2.35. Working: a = 8.7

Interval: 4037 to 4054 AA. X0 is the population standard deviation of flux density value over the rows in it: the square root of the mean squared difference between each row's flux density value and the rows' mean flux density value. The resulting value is 0.64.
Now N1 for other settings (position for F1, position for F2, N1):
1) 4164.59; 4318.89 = -16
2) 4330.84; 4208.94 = 10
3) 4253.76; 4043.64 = 11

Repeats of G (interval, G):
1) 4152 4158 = 8.105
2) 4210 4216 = 8.525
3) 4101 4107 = 6.735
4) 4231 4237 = 8.167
